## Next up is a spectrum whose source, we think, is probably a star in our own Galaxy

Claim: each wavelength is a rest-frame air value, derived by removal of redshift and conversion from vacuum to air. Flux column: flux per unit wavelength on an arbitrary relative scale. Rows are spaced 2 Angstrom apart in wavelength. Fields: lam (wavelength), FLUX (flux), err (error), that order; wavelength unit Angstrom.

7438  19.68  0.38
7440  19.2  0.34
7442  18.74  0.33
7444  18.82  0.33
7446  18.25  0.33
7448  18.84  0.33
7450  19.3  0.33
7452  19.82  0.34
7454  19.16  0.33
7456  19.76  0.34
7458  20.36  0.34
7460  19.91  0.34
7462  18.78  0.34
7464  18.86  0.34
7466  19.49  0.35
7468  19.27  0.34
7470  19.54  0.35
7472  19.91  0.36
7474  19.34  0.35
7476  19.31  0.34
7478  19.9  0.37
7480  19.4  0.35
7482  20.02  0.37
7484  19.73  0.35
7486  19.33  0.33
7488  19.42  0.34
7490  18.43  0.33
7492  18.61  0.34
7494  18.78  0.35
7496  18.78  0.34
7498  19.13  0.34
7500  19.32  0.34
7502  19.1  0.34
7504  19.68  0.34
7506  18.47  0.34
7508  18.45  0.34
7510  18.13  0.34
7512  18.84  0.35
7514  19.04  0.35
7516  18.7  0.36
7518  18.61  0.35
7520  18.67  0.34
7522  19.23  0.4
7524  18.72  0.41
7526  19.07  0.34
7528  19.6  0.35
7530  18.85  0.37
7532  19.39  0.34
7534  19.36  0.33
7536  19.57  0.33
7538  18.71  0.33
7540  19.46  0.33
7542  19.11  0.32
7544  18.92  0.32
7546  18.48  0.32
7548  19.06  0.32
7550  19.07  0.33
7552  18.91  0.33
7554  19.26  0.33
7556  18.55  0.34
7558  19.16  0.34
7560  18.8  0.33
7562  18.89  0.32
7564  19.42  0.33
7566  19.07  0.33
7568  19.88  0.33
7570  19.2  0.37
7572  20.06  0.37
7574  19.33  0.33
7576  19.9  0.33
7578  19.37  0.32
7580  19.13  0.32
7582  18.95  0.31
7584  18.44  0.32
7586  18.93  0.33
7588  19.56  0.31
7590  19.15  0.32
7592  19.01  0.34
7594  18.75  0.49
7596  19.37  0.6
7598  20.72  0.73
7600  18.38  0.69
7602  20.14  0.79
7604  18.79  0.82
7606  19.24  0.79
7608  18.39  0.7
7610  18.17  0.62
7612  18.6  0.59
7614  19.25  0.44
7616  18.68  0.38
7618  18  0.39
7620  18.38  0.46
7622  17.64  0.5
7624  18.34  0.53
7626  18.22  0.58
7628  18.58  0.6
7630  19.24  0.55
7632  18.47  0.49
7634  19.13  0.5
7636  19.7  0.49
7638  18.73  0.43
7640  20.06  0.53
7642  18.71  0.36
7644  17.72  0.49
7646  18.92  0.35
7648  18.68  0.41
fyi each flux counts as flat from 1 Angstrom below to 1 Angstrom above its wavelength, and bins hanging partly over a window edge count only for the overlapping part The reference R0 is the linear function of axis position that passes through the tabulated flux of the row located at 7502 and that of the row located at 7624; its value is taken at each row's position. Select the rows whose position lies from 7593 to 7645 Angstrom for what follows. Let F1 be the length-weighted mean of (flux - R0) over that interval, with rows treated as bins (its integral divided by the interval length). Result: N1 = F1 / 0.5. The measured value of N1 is 0.90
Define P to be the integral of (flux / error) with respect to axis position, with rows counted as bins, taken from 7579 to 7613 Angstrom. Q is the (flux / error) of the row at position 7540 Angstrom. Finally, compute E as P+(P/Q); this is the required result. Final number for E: 1424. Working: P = 1400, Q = 59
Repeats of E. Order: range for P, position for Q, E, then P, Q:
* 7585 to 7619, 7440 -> 1345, 1321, 56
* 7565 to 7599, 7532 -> 1867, 1834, 57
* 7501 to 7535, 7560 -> 1866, 1833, 57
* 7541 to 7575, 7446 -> 1992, 1956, 55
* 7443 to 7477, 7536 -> 1967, 1934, 59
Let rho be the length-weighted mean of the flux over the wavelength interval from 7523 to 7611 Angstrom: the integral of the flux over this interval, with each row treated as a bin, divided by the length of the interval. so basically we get 19.1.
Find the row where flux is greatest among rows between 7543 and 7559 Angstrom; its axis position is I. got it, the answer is 7554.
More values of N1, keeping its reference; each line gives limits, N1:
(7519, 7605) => 0.89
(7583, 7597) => 0.96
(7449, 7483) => 0.43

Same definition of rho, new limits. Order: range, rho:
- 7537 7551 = 19.0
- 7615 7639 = 18.6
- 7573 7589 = 19.2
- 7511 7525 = 18.8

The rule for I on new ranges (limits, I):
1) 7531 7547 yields 7536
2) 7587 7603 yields 7598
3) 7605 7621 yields 7614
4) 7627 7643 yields 7640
